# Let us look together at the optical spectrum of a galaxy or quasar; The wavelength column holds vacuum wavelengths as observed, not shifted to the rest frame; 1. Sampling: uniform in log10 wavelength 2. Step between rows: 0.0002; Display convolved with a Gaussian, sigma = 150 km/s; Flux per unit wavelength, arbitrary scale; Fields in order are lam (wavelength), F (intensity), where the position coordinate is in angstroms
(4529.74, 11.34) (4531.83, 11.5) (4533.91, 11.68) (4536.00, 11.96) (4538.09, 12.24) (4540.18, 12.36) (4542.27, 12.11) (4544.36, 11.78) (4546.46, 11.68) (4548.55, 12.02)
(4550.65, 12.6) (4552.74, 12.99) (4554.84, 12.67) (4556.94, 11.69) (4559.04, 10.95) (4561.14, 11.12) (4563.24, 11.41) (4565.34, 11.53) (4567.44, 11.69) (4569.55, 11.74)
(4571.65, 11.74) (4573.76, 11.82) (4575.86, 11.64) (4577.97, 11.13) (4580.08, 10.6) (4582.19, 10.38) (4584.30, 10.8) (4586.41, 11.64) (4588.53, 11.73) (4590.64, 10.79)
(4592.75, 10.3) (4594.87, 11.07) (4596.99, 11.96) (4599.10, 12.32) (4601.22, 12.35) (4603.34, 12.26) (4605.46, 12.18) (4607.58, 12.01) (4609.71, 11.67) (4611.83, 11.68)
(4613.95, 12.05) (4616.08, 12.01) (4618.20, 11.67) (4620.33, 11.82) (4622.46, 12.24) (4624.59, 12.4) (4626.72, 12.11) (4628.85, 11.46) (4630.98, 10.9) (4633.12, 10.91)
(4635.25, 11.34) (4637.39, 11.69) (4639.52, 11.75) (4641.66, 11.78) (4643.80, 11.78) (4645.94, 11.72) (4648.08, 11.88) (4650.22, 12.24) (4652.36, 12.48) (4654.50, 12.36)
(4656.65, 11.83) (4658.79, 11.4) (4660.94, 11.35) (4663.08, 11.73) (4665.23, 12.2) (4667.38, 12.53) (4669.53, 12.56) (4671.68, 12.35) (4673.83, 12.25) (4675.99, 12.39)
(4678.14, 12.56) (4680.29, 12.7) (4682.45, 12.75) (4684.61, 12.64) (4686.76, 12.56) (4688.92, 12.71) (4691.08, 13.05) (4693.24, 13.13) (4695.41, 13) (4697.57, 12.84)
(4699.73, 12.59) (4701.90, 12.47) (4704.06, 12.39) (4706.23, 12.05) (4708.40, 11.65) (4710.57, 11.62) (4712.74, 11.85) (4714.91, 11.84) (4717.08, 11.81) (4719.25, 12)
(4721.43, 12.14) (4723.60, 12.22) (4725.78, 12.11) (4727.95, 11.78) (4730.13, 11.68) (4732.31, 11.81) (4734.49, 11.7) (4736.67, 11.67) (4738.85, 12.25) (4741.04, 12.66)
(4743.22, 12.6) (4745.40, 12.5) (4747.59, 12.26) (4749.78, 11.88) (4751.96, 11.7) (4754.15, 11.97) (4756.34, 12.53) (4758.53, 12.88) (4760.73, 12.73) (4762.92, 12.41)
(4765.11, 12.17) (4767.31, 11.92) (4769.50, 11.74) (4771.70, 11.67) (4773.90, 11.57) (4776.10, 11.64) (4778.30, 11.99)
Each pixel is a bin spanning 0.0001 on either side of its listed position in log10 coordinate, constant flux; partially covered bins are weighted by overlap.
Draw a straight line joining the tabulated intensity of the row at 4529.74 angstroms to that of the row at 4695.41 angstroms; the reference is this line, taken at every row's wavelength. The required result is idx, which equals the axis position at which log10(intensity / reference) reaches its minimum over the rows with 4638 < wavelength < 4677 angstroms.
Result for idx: 4660.94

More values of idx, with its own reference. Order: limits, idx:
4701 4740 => 4736.67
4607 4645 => 4633.12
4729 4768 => 4751.96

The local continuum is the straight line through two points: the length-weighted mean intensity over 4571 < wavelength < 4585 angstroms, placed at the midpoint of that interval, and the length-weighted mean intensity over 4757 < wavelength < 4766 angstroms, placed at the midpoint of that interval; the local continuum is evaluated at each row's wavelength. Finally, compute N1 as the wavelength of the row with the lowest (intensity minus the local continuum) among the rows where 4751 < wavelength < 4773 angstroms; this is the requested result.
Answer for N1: 4771.70 angstroms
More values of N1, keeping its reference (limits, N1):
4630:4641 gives 4633.12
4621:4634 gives 4633.12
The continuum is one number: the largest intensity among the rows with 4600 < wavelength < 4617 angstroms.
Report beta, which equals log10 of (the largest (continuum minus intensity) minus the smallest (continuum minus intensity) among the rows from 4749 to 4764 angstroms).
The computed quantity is 0.07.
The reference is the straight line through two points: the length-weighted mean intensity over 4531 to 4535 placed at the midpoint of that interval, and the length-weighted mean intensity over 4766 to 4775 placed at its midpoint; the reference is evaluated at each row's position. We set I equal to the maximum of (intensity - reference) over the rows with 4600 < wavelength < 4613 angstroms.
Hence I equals 0.70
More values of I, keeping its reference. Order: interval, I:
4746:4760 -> 1.16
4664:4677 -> 0.88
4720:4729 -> 0.51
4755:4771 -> 1.16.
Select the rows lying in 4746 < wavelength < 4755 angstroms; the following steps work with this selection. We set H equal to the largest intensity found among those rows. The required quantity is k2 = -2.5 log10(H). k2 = -2.72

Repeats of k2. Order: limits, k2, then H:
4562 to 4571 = -2.67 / 11.74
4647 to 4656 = -2.74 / 12.48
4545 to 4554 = -2.78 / 12.99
